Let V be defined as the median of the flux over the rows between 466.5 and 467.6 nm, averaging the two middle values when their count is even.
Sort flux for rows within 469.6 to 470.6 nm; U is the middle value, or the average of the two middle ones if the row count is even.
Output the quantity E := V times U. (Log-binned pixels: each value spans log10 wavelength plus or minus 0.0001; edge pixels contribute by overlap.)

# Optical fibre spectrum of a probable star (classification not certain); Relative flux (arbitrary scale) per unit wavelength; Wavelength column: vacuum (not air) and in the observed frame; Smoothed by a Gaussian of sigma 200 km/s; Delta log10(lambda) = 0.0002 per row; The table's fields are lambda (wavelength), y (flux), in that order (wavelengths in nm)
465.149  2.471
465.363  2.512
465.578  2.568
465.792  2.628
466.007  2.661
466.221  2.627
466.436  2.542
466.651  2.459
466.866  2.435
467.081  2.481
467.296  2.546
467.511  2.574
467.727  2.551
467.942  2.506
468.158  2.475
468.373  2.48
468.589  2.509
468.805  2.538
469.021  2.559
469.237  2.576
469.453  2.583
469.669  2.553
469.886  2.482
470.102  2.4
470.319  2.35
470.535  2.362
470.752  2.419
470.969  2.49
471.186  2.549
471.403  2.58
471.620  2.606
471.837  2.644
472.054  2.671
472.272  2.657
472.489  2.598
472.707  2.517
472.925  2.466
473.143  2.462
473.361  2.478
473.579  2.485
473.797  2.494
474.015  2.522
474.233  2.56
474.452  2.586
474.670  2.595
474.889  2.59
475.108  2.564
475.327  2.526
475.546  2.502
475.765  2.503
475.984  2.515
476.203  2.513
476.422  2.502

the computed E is 5.95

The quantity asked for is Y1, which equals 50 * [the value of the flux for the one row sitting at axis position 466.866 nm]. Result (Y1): 122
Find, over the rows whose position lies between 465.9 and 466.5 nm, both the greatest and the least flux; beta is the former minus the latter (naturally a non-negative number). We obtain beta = 0.12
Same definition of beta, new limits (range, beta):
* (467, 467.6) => 0.09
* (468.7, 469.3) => 0.04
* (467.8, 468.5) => 0.03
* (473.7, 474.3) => 0.07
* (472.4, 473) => 0.13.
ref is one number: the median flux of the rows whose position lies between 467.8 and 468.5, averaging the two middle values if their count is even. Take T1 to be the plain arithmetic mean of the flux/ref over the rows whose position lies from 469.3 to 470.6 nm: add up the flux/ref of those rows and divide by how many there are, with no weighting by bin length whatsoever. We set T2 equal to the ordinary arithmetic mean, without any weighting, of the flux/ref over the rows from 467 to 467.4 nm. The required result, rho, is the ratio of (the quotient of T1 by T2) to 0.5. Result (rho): 1.95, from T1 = 0.99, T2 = 1.014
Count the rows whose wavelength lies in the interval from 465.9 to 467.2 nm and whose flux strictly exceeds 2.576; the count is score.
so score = 2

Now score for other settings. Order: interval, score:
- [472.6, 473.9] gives 0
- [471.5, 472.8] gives 5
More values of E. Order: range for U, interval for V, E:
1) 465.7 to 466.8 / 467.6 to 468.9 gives 6.59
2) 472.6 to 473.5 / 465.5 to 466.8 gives 6.42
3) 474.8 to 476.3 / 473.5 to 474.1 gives 6.27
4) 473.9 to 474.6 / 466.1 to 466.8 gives 6.51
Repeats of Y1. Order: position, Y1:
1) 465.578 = 128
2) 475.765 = 125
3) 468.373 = 124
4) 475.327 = 126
